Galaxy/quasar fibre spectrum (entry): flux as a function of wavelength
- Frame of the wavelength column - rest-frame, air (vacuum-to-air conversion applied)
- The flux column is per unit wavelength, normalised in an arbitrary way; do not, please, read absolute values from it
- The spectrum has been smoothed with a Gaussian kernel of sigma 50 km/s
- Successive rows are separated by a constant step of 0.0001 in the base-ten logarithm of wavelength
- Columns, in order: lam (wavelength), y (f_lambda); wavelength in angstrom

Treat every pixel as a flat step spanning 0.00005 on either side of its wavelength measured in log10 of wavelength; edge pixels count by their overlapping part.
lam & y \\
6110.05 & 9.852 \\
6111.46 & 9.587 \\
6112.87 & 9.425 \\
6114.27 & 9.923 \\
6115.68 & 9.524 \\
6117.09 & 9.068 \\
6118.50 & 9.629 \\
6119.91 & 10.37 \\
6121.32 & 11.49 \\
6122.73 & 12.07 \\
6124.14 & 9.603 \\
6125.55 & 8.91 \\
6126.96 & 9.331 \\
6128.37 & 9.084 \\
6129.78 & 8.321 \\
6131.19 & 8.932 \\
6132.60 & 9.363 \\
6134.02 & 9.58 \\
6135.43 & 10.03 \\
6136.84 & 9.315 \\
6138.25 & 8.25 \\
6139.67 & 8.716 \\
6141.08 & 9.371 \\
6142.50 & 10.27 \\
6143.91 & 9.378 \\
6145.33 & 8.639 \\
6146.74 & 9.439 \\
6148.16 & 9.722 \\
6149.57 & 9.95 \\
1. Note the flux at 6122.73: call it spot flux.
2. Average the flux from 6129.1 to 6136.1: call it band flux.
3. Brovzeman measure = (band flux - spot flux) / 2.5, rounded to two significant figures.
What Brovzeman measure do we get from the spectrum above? -1.1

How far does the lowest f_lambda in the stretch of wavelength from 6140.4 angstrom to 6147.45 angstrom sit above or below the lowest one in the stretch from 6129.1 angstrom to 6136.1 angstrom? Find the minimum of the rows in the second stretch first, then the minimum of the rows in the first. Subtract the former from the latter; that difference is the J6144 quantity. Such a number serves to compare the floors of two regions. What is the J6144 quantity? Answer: 0.3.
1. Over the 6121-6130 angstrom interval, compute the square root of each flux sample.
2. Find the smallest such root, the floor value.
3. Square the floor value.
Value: 8.32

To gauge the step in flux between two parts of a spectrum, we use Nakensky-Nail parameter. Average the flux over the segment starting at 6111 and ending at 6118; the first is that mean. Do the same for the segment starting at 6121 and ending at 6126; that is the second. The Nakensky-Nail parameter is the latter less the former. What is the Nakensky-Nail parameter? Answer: 1.0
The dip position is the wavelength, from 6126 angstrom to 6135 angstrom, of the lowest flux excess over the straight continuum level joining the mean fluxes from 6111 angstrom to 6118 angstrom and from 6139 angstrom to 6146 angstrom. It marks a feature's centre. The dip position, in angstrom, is 6129.78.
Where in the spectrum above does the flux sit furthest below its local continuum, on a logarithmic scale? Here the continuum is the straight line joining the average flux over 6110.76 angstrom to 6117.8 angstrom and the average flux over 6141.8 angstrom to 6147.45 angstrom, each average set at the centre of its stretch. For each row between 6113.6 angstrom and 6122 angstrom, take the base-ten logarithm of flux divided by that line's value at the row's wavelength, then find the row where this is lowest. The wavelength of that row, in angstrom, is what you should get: 6117.09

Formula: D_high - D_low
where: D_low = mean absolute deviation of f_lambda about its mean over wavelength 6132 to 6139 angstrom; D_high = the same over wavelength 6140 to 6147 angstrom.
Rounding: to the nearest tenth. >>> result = -0.1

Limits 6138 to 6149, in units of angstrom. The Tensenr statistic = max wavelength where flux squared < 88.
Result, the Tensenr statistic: 6145.33 angstrom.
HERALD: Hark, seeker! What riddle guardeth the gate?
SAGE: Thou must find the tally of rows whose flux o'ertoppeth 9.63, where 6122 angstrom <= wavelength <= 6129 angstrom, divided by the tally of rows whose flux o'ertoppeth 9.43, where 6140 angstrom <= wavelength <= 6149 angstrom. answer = 0.33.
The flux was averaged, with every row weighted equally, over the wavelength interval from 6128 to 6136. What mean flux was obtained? 9.2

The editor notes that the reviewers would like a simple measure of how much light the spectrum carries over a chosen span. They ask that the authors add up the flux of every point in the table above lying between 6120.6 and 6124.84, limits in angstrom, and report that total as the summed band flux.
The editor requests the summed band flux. 33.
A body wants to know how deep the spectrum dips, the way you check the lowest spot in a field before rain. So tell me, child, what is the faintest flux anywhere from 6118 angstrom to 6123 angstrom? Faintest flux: 9.629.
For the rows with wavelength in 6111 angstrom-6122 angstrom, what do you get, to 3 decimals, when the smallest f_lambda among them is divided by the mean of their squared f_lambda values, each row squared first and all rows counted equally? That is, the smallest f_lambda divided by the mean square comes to 0.092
